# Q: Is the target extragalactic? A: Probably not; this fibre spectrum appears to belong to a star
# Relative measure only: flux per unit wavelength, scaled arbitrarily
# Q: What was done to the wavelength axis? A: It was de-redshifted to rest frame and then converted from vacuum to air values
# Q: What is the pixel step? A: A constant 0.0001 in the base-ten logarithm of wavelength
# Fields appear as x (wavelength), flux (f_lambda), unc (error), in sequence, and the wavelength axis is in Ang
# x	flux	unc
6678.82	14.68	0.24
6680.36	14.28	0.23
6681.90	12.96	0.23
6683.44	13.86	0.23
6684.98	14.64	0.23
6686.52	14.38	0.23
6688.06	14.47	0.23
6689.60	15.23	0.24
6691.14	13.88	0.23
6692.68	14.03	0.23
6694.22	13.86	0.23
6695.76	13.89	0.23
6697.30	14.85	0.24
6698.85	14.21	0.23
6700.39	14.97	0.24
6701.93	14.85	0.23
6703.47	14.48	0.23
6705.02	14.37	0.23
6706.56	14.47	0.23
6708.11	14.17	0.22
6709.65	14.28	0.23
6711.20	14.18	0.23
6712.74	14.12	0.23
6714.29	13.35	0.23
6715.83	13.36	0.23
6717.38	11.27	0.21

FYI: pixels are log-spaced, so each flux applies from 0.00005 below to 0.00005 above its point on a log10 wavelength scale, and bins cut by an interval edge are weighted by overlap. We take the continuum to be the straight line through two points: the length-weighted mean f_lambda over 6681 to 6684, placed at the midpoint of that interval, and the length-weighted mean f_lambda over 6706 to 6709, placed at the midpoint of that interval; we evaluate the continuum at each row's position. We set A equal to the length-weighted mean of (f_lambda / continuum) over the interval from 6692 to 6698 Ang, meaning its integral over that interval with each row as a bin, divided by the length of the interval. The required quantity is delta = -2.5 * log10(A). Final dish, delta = -0.02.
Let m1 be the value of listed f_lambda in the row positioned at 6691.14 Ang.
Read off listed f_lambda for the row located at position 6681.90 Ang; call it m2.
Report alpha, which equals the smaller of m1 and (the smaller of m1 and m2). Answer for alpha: 13.0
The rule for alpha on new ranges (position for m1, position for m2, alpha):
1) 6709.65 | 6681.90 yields 13.0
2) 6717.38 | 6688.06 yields 11.3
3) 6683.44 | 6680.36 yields 13.9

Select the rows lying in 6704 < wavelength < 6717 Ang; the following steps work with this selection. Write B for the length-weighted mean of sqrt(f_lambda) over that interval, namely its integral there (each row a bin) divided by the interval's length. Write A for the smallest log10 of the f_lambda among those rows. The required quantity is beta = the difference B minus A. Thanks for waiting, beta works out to 2.609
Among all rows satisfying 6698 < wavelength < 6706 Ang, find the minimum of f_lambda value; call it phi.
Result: 14.21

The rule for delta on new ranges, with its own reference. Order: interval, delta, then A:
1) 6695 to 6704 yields -0.04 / 1.04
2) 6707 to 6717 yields 0.05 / 0.96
